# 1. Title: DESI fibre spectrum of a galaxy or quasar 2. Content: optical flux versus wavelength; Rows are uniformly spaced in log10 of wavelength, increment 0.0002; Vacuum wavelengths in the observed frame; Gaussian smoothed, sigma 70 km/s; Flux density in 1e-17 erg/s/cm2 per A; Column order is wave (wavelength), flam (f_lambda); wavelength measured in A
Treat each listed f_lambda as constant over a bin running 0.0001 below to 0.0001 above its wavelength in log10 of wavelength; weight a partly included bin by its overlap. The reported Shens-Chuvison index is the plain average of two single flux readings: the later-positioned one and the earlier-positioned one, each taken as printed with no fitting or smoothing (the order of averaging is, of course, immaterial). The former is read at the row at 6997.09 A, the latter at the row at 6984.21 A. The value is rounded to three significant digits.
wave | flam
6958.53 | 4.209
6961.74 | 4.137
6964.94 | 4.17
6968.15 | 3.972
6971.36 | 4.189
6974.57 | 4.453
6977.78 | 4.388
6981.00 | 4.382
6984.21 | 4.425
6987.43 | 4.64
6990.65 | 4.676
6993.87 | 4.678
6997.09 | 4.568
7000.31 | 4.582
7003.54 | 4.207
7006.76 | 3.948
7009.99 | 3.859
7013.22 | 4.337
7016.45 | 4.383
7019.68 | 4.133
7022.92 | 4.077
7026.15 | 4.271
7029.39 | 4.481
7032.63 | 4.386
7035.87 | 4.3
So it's 4.50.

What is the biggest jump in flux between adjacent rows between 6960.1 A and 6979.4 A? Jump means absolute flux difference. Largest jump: 0.264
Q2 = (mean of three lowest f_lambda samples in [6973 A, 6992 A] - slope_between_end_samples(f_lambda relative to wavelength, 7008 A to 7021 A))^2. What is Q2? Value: 19.1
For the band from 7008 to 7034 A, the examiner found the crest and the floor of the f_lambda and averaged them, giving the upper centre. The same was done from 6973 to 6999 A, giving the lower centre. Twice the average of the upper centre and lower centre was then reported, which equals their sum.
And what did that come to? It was 8.70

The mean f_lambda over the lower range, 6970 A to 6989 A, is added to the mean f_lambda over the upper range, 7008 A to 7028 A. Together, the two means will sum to 8.59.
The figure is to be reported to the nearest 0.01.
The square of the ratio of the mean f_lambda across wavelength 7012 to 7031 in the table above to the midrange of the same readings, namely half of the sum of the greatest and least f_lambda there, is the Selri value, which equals 1.00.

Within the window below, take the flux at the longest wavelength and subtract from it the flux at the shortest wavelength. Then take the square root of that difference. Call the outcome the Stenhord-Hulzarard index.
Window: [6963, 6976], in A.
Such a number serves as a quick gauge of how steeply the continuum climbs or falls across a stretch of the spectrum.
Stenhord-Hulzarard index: 0.53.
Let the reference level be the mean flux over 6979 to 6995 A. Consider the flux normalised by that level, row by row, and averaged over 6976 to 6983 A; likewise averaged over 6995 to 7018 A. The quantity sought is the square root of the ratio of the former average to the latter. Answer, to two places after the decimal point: 1.01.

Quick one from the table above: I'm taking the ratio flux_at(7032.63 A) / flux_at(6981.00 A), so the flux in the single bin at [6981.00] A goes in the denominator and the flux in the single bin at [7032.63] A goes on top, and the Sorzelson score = 1.00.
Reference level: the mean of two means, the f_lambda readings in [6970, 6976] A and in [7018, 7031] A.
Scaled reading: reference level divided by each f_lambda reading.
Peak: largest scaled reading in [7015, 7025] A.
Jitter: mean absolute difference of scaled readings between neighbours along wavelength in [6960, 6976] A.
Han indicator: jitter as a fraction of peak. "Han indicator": 0.042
